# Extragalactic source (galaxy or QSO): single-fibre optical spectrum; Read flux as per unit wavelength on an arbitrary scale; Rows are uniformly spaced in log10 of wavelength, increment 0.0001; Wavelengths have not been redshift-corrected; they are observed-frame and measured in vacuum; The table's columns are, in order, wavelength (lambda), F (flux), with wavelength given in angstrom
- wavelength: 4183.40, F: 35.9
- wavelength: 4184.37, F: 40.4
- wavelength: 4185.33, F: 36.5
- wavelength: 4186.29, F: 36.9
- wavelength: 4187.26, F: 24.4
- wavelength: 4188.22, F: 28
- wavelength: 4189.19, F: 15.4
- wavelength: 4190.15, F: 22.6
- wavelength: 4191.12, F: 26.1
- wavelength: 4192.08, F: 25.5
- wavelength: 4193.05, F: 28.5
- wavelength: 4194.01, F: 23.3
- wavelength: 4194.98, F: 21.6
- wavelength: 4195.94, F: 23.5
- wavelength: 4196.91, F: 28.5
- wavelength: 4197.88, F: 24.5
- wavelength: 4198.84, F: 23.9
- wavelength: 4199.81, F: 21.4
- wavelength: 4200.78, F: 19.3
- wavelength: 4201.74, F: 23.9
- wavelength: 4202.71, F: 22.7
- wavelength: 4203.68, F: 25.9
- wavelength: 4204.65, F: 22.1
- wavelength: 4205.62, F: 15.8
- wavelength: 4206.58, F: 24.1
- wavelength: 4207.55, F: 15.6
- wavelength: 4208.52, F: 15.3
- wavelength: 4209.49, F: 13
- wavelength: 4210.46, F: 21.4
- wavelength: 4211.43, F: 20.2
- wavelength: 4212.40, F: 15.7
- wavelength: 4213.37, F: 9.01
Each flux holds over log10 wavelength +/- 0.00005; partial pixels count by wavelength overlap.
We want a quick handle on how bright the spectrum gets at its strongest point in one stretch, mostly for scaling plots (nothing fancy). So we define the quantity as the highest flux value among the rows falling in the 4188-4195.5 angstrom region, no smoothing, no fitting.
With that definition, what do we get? 28.5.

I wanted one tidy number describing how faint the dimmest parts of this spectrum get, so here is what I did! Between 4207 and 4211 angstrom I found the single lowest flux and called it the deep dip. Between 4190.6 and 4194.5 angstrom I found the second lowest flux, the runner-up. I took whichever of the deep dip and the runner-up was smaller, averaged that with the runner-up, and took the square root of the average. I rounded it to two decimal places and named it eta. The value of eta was 4.39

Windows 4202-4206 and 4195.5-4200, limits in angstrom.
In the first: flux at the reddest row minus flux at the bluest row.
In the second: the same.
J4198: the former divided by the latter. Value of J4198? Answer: 3.3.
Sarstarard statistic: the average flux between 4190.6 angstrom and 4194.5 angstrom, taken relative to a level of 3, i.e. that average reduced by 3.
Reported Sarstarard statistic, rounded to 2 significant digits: 23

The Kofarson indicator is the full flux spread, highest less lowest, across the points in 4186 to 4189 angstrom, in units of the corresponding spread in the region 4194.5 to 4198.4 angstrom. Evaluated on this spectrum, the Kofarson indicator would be 1.8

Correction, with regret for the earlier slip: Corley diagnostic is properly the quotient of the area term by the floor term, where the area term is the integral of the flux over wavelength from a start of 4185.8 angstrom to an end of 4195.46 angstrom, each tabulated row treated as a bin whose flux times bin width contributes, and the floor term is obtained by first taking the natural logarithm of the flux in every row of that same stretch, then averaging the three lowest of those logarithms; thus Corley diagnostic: 82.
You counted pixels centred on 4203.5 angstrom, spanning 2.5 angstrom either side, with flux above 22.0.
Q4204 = 4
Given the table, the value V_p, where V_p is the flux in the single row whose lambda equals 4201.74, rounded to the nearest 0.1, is 23.9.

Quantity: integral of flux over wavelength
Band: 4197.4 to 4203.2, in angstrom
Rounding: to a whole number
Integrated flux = 131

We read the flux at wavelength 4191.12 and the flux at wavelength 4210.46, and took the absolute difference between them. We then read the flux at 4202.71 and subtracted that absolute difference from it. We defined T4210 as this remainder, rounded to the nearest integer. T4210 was 18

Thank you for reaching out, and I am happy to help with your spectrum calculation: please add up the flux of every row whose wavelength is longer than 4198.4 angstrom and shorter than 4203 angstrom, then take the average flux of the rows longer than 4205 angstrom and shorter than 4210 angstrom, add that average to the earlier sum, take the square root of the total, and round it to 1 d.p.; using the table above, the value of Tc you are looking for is 11.3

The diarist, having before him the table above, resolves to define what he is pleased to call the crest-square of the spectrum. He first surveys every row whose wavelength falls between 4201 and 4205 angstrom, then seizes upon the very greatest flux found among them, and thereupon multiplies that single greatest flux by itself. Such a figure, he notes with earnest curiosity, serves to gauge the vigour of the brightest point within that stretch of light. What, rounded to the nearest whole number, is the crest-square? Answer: 671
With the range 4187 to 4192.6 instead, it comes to 784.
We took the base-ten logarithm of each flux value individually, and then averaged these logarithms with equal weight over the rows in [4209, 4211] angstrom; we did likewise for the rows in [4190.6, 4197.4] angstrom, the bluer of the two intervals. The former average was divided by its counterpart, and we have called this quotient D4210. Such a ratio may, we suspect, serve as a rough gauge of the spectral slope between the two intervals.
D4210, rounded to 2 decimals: 0.87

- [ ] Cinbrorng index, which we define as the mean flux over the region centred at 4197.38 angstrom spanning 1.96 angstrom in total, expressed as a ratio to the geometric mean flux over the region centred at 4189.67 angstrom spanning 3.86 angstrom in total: 1.18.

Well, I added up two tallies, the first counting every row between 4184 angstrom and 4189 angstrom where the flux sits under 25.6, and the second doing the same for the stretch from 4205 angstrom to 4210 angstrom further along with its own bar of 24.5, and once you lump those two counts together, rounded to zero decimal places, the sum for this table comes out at 6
